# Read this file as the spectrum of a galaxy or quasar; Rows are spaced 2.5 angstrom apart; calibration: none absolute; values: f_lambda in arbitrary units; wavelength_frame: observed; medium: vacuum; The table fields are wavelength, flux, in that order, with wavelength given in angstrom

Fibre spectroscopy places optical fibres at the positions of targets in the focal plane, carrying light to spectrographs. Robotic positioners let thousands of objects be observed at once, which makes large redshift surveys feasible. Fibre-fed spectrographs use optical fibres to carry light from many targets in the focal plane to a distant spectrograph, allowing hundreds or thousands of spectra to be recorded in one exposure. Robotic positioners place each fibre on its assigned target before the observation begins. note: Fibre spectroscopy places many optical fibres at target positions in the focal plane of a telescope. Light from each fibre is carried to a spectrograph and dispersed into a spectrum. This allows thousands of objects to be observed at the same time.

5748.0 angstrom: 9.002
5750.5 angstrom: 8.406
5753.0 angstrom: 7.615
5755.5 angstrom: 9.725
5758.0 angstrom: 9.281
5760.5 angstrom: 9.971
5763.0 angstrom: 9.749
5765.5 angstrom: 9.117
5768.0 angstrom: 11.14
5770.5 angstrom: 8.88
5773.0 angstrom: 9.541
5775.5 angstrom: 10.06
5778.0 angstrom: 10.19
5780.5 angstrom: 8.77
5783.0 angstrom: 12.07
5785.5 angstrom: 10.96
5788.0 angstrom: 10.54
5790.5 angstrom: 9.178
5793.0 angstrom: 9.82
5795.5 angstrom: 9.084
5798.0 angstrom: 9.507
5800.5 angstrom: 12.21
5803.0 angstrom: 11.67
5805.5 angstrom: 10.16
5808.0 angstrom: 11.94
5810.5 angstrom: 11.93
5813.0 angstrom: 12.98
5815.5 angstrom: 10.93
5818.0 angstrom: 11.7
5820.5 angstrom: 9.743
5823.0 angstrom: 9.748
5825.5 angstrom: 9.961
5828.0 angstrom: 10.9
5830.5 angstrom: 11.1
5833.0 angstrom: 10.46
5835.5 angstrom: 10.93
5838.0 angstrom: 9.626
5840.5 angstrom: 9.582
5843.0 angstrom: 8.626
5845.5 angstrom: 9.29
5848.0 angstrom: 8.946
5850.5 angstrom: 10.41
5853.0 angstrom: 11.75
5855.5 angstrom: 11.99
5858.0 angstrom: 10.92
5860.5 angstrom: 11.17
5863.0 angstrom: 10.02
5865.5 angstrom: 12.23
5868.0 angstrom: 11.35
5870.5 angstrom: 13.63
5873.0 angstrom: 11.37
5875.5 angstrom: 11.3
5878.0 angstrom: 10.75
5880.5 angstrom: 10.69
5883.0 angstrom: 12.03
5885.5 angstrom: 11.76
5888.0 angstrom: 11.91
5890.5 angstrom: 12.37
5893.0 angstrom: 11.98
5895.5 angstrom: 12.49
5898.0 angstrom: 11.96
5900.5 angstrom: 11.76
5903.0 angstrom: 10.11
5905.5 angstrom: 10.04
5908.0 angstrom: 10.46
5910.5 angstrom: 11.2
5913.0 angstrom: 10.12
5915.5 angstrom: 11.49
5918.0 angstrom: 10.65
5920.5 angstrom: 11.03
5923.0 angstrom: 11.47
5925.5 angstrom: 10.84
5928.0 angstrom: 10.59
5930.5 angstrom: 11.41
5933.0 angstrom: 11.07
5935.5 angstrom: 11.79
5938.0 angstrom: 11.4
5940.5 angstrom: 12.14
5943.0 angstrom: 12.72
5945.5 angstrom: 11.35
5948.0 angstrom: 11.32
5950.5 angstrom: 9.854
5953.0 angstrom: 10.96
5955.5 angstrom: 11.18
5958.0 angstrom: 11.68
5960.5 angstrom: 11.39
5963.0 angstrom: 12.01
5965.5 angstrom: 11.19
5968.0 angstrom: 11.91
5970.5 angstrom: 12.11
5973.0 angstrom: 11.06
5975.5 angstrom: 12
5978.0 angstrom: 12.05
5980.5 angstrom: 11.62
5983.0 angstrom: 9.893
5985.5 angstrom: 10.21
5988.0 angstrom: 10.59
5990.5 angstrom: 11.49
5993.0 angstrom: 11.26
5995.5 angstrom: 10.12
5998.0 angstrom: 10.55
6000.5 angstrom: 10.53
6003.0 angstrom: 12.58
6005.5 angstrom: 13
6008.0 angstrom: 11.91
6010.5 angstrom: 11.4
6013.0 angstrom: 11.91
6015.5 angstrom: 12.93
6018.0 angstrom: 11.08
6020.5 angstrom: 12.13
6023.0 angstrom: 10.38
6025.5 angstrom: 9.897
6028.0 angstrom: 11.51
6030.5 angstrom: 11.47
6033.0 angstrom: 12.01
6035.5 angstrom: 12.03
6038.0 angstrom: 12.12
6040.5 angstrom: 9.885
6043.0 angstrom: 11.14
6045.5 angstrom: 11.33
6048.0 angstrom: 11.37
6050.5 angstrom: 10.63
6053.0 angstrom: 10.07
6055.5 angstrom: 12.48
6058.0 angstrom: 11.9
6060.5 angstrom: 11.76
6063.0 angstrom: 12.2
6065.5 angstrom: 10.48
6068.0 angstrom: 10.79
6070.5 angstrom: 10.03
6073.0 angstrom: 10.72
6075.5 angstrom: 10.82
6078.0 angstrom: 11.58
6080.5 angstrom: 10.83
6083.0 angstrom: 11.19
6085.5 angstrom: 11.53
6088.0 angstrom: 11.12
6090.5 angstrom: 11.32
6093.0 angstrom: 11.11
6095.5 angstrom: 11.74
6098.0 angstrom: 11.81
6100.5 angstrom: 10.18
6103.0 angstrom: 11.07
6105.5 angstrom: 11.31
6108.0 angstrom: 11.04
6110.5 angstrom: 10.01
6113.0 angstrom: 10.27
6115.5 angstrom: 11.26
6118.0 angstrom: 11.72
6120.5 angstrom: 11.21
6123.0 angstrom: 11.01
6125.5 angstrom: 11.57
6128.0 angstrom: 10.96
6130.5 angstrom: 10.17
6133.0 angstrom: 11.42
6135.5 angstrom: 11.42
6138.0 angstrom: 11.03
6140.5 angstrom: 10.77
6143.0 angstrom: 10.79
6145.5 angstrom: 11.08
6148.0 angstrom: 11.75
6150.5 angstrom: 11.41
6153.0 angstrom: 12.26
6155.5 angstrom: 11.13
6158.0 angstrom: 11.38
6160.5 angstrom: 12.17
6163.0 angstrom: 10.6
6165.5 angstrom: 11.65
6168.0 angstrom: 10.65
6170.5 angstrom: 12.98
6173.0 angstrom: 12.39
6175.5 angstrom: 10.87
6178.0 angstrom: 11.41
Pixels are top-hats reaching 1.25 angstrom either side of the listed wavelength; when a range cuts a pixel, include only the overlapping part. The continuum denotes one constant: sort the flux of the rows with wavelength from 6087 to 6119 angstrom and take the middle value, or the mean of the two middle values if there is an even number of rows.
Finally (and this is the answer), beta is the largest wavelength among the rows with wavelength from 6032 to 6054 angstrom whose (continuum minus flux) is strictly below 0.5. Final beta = 6050.5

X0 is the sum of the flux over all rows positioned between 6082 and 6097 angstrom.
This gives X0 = 68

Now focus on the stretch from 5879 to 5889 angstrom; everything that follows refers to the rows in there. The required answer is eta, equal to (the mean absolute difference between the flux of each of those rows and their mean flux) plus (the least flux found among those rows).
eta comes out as 11.14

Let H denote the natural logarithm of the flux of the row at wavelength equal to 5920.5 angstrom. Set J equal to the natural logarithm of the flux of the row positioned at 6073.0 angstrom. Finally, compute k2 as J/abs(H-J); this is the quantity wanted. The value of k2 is 83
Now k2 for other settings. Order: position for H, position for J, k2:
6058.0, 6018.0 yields 34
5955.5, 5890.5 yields 25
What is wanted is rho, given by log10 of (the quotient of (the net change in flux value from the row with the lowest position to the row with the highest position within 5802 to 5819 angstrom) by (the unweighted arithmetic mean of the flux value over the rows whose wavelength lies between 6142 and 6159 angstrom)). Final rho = -2.6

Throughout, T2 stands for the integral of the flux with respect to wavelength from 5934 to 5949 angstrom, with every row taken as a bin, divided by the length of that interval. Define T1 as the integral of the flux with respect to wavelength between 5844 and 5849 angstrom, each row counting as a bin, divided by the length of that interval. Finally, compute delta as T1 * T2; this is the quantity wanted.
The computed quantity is 107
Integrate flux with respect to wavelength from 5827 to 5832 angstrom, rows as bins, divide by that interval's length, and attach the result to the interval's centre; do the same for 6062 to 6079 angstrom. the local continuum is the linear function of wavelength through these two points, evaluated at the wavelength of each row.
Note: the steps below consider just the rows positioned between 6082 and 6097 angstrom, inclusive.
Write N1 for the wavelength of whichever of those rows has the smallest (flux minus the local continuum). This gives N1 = 6093.0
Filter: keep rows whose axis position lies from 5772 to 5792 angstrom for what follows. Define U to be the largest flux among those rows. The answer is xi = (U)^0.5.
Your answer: 3.47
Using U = 12.07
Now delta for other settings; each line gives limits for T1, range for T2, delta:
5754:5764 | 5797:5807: 105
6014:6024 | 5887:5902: 141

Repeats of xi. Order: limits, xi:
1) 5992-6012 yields 3.61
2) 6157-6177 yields 3.60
